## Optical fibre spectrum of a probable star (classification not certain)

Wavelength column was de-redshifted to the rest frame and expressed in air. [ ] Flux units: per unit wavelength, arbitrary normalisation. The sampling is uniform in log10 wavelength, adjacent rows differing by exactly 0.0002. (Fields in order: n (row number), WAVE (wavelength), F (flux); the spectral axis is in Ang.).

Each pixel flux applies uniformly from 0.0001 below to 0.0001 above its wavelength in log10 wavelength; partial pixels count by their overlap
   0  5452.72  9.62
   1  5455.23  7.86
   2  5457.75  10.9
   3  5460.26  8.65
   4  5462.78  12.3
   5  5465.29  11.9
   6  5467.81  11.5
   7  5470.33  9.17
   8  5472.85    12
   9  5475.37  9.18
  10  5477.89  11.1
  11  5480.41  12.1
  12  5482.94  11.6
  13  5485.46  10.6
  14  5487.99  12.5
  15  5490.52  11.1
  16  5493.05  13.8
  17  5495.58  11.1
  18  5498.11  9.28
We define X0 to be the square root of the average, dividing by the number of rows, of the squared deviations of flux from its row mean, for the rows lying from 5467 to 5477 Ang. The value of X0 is 1.30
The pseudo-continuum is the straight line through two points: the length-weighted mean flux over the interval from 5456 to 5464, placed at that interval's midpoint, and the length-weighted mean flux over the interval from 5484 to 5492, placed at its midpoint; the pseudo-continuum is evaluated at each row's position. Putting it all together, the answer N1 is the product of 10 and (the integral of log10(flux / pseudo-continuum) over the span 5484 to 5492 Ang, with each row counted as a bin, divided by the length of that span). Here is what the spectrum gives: -0.01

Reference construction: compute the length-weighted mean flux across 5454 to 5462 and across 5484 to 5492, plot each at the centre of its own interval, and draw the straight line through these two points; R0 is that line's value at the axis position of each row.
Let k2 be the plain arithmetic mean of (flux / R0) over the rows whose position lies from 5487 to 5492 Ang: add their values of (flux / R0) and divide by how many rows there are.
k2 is 1.02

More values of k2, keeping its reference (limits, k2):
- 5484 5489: 1.01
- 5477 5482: 1.07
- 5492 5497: 1.05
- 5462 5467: 1.24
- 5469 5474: 1.03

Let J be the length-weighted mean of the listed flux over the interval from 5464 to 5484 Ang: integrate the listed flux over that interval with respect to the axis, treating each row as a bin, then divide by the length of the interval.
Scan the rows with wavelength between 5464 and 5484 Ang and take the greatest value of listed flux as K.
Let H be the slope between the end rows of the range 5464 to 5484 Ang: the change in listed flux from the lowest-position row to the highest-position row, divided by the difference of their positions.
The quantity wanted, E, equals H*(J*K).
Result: -2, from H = -0.02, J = 11.1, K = 12.1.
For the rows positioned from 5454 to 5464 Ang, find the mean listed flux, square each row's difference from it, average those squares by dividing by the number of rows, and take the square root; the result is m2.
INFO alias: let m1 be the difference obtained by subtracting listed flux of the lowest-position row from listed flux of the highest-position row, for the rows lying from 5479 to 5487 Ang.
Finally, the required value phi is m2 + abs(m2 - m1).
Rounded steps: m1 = -1.5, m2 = 1.77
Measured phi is 5.0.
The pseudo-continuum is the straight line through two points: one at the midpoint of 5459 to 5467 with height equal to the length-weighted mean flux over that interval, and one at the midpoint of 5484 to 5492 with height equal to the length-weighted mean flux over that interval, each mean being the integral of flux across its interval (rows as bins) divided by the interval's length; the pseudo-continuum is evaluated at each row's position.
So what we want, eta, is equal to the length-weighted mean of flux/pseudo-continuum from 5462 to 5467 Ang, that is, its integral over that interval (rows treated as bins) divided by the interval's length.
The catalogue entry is 1.09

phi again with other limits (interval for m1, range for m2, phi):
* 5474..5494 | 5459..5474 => 4.6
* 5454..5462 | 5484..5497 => 1.6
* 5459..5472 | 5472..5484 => 1.6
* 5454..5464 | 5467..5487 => 4.4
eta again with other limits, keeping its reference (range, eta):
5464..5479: 0.97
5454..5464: 0.91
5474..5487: 0.97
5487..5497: 1.05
